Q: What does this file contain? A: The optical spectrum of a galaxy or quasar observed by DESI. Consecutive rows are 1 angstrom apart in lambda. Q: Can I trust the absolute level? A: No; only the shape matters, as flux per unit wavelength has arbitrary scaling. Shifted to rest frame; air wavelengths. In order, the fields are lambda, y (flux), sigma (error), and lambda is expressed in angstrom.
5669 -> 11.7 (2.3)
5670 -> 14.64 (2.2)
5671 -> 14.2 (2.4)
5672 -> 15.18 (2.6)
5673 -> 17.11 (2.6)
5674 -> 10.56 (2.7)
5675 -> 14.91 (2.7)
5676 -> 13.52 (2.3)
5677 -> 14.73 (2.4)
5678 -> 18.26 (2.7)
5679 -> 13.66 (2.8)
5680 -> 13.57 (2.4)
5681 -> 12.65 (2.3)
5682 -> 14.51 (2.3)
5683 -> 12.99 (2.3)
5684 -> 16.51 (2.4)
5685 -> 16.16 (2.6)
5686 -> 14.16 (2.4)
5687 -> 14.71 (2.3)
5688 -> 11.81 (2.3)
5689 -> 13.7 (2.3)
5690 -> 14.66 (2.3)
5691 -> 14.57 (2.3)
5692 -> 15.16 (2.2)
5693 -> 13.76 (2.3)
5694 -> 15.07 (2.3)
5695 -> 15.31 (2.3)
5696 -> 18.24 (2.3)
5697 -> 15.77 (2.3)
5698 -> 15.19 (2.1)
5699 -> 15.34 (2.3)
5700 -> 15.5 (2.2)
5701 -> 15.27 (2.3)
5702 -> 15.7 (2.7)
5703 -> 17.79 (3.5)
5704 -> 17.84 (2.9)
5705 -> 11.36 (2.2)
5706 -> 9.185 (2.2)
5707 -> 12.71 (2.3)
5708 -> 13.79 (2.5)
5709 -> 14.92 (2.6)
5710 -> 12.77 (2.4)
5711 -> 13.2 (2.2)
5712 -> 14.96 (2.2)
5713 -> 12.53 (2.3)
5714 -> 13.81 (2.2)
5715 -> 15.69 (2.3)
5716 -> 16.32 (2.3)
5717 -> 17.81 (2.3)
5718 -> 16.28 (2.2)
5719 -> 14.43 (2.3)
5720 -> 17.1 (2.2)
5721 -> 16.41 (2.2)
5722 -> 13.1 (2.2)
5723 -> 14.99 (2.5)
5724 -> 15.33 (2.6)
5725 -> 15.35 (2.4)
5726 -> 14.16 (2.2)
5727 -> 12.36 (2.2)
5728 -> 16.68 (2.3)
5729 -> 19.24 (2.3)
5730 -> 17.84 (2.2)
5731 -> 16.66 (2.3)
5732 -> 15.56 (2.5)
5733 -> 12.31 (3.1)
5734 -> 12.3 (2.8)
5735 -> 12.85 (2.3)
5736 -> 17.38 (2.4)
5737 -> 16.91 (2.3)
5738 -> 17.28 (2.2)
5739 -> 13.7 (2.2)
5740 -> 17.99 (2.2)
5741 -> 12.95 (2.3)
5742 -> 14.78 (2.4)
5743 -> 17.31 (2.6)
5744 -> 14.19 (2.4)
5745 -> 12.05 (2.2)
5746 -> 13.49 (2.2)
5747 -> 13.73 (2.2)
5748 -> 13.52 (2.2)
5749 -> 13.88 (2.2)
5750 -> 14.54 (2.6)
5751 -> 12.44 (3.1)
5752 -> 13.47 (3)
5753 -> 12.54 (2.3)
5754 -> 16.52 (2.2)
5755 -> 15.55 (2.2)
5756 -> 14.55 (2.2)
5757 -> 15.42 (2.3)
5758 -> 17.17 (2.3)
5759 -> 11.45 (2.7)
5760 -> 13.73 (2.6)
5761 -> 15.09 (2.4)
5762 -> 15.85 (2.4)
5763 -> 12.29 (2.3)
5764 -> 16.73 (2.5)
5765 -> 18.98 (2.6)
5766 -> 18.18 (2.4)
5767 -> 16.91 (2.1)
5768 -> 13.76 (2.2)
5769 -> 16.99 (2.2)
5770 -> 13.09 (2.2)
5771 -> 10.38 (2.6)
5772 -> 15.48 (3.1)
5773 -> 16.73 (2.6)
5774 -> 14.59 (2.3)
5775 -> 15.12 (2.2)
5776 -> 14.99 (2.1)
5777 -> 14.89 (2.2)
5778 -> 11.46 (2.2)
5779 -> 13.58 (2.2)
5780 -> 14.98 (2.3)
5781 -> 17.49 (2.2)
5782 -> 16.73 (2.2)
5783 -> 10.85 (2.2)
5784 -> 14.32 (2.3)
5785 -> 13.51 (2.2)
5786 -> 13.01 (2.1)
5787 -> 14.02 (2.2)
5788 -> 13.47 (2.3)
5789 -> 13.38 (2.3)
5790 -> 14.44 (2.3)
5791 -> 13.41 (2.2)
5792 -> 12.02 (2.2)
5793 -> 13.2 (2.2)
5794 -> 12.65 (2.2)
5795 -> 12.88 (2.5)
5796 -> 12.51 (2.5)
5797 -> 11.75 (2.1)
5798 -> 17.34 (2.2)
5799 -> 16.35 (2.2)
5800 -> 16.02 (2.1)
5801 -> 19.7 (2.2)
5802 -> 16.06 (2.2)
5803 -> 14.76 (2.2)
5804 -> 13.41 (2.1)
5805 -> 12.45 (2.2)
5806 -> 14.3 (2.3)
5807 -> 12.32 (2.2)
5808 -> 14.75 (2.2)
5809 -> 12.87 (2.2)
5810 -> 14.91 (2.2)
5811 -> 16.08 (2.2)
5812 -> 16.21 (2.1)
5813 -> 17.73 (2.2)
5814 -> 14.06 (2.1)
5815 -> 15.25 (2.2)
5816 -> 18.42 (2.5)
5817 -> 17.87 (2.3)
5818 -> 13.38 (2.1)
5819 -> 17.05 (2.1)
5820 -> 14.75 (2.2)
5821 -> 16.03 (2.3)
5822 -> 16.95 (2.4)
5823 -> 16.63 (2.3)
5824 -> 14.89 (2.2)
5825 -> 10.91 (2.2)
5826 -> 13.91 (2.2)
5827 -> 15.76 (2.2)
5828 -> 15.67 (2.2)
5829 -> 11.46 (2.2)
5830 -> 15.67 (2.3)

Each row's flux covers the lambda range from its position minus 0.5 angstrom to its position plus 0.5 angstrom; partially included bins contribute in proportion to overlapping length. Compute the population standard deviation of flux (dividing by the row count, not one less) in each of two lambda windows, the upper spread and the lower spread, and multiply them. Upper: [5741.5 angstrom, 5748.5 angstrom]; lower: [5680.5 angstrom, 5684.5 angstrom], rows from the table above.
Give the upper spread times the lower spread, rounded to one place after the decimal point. 2.3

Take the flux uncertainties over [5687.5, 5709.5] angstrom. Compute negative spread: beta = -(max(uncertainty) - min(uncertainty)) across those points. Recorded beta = -1.40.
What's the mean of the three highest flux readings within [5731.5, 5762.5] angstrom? 17.6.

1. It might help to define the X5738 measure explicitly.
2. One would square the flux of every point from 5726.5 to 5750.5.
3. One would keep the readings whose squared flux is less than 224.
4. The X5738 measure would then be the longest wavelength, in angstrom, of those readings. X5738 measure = 5750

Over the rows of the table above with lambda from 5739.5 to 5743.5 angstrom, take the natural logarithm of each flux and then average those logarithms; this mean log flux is 2.75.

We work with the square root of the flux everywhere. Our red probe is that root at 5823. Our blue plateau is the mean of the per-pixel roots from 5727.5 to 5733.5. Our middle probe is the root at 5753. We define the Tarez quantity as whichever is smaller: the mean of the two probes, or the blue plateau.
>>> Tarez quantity 3.81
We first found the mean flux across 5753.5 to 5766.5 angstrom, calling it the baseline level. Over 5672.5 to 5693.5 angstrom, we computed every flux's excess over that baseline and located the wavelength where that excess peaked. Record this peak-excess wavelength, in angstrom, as 5678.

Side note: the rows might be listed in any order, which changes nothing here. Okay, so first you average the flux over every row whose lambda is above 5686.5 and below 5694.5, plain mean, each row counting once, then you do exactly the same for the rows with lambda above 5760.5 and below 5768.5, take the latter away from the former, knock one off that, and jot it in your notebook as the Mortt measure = -2.8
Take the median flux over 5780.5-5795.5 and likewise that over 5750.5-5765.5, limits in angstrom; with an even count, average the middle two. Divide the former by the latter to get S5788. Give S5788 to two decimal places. 0.89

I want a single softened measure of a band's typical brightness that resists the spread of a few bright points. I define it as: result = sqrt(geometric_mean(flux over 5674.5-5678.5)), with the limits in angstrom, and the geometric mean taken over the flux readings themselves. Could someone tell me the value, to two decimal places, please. 3.91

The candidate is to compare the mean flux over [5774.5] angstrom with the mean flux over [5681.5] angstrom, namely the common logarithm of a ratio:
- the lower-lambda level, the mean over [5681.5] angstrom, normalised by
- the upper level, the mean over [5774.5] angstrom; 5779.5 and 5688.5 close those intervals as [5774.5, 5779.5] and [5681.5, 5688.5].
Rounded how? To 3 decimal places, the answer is 0.012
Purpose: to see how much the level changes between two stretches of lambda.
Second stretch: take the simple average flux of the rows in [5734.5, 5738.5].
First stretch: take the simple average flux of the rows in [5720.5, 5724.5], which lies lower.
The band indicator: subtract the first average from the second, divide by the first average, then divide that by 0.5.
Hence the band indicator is 0.15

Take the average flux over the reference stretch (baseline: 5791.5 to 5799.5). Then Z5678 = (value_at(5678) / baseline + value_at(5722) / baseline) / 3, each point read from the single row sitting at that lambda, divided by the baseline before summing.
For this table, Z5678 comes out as 0.77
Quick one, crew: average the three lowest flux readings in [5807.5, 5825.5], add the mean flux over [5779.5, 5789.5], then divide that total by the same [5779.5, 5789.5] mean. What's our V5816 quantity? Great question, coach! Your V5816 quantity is 1.87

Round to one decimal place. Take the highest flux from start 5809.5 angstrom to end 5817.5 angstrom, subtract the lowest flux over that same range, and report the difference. 4.4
